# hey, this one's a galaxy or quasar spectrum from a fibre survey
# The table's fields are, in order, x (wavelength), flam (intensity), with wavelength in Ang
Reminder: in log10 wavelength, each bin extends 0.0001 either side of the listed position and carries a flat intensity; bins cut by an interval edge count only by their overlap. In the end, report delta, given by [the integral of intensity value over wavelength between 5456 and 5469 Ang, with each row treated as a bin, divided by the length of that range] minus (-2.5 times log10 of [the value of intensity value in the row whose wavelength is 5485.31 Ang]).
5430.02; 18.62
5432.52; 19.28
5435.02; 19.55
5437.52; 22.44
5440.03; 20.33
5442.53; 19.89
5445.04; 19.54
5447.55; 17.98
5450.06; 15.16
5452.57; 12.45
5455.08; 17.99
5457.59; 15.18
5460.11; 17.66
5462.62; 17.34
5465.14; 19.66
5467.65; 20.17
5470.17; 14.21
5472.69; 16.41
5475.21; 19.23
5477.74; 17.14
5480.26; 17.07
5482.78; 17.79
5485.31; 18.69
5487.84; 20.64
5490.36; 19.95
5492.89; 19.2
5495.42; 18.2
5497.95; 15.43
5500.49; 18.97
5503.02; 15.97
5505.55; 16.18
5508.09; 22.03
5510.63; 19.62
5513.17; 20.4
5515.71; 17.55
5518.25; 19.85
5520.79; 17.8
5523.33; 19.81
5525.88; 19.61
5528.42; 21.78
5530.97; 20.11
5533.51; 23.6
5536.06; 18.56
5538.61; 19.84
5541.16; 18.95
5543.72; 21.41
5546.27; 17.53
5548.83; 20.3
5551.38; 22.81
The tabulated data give 21.2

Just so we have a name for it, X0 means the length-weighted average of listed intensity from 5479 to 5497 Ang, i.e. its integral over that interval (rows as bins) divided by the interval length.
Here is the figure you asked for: 18.7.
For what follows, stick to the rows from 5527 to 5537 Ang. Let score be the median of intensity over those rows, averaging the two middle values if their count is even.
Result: 20.9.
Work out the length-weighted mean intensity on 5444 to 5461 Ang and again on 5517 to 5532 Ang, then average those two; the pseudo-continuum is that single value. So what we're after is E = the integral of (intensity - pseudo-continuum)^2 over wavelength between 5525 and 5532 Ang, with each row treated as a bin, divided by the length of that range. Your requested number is 6.7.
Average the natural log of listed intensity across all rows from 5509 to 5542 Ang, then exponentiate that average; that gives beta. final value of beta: 19.7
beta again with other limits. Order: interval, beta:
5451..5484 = 17.0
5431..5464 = 17.9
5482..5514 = 18.6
